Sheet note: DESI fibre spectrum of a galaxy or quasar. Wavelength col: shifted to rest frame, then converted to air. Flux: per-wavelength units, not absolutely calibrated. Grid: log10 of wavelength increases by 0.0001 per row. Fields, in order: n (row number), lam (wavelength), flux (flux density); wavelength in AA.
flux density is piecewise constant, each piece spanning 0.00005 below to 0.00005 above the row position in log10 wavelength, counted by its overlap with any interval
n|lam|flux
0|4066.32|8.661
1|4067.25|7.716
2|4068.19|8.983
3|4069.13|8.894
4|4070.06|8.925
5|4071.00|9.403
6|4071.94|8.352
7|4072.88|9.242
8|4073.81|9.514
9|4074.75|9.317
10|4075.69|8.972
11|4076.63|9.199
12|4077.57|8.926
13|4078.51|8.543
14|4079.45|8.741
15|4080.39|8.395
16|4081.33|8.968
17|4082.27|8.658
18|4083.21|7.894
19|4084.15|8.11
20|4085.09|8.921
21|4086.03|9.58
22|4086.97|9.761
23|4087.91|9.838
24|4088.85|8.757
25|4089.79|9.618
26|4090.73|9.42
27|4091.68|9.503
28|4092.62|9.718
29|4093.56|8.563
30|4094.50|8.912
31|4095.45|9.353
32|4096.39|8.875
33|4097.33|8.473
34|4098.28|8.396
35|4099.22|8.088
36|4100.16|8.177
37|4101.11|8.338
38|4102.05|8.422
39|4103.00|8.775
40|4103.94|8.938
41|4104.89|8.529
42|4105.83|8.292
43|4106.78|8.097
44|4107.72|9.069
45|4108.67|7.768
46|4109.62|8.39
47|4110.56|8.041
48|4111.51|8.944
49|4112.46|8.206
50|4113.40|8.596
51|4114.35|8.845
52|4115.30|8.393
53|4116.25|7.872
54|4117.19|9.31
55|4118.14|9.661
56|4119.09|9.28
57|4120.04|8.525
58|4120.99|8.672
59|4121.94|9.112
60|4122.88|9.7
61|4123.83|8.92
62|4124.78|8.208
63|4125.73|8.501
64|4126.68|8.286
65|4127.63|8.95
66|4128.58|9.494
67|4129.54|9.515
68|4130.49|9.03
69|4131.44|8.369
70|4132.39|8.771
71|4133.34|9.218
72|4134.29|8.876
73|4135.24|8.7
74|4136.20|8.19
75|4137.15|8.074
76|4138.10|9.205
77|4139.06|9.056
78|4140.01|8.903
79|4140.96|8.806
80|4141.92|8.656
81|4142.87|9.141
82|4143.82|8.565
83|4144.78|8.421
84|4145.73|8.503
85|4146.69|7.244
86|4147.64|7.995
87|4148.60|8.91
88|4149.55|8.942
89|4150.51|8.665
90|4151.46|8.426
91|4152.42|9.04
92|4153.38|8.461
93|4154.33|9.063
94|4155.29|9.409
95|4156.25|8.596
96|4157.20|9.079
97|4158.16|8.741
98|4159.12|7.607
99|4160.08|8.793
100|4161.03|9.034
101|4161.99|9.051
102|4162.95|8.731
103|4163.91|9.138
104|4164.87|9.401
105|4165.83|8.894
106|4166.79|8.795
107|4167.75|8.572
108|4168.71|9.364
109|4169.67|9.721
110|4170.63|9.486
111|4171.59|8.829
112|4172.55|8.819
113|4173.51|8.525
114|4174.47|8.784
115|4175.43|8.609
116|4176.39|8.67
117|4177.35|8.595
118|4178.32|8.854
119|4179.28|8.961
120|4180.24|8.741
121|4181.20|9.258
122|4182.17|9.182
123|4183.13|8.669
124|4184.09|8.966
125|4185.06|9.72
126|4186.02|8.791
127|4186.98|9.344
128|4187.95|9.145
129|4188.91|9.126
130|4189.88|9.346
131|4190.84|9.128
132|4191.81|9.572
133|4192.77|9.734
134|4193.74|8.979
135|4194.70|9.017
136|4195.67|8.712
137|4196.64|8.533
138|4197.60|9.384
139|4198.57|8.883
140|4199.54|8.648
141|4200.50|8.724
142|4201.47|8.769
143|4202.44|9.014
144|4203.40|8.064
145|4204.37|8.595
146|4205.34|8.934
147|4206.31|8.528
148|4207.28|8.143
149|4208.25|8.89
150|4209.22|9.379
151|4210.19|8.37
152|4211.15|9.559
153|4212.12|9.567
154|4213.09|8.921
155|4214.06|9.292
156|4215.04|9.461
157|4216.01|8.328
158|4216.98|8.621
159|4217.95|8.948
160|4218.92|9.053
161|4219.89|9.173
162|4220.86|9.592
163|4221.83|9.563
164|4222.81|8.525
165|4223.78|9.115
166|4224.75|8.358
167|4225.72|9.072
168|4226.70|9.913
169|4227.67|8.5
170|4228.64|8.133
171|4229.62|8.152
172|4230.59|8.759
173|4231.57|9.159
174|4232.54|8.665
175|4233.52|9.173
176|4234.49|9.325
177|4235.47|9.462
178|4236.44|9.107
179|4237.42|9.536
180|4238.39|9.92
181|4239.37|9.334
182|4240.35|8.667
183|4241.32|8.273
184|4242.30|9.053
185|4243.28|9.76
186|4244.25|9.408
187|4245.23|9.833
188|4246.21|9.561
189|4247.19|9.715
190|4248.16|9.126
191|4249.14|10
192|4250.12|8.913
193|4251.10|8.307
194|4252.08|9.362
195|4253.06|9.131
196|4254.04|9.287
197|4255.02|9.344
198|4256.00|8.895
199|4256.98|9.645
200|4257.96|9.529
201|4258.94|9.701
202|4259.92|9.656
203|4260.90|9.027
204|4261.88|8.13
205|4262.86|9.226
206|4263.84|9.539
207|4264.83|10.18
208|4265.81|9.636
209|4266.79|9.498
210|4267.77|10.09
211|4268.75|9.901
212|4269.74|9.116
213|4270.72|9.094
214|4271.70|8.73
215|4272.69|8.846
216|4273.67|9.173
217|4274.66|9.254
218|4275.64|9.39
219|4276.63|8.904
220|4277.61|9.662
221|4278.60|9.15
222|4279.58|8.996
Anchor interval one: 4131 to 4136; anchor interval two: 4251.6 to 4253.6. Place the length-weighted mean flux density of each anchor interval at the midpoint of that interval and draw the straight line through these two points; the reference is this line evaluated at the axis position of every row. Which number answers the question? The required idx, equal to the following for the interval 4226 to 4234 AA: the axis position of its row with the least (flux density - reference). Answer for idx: 4228.64 AA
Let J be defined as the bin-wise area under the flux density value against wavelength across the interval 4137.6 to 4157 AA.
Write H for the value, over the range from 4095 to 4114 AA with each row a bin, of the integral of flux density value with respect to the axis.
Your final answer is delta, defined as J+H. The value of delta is 330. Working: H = 161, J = 169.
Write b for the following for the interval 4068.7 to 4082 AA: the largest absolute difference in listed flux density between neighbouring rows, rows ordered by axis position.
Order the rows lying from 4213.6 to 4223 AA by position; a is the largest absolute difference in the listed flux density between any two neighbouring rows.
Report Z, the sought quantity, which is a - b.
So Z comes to 0.08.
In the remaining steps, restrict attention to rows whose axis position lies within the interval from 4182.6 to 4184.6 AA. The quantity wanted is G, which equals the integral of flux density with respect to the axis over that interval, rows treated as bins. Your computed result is 18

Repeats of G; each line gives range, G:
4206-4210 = 35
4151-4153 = 17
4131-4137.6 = 57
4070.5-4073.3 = 25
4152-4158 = 54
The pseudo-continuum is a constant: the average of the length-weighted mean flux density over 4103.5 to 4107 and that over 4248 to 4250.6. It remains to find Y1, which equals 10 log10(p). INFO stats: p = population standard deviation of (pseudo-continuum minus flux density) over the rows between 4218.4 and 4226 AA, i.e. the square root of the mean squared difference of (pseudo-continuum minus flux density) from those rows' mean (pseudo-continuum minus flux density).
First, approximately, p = 0.41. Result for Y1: -3.89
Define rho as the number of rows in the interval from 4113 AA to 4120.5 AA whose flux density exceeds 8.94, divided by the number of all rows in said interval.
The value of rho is 0.4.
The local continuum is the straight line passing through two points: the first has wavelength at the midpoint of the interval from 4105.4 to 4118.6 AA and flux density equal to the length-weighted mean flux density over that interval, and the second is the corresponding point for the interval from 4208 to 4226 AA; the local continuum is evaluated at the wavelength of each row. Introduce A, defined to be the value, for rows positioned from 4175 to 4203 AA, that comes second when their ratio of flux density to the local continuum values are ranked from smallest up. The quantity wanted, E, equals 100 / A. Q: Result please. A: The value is 104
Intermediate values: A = 0.97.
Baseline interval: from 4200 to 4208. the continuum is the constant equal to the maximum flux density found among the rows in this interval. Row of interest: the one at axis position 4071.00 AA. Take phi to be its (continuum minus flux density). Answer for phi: -0.4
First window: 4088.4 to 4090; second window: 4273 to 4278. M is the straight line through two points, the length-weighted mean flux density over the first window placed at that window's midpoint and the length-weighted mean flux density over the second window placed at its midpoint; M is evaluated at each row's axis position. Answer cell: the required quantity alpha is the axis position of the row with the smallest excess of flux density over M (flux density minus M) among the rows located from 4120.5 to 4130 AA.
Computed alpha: 4124.78 AA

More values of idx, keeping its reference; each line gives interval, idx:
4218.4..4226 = 4224.75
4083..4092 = 4083.21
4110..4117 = 4116.25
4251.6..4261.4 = 4256.00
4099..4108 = 4106.78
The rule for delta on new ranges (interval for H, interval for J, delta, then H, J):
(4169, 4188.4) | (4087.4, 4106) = 339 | 174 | 165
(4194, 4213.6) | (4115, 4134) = 342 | 173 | 169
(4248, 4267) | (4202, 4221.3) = 349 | 177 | 172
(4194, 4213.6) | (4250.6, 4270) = 355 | 173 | 182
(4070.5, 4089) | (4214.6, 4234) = 339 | 166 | 173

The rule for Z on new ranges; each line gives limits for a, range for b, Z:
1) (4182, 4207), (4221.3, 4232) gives -0.46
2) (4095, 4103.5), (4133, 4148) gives -0.78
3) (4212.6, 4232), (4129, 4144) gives 0.28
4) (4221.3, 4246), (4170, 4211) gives 0.40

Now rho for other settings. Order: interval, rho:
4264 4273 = 0.8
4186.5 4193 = 1.0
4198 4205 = 0.1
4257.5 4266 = 0.9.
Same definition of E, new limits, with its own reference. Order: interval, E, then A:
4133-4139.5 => 106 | 0.95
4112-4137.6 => 107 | 0.93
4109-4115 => 104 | 0.96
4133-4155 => 109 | 0.92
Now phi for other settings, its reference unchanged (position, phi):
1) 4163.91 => -0.1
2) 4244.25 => -0.4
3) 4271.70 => 0.3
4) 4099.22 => 0.9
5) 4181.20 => -0.2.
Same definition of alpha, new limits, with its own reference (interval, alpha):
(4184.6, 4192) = 4186.02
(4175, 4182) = 4177.35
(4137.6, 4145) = 4144.78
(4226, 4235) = 4228.64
